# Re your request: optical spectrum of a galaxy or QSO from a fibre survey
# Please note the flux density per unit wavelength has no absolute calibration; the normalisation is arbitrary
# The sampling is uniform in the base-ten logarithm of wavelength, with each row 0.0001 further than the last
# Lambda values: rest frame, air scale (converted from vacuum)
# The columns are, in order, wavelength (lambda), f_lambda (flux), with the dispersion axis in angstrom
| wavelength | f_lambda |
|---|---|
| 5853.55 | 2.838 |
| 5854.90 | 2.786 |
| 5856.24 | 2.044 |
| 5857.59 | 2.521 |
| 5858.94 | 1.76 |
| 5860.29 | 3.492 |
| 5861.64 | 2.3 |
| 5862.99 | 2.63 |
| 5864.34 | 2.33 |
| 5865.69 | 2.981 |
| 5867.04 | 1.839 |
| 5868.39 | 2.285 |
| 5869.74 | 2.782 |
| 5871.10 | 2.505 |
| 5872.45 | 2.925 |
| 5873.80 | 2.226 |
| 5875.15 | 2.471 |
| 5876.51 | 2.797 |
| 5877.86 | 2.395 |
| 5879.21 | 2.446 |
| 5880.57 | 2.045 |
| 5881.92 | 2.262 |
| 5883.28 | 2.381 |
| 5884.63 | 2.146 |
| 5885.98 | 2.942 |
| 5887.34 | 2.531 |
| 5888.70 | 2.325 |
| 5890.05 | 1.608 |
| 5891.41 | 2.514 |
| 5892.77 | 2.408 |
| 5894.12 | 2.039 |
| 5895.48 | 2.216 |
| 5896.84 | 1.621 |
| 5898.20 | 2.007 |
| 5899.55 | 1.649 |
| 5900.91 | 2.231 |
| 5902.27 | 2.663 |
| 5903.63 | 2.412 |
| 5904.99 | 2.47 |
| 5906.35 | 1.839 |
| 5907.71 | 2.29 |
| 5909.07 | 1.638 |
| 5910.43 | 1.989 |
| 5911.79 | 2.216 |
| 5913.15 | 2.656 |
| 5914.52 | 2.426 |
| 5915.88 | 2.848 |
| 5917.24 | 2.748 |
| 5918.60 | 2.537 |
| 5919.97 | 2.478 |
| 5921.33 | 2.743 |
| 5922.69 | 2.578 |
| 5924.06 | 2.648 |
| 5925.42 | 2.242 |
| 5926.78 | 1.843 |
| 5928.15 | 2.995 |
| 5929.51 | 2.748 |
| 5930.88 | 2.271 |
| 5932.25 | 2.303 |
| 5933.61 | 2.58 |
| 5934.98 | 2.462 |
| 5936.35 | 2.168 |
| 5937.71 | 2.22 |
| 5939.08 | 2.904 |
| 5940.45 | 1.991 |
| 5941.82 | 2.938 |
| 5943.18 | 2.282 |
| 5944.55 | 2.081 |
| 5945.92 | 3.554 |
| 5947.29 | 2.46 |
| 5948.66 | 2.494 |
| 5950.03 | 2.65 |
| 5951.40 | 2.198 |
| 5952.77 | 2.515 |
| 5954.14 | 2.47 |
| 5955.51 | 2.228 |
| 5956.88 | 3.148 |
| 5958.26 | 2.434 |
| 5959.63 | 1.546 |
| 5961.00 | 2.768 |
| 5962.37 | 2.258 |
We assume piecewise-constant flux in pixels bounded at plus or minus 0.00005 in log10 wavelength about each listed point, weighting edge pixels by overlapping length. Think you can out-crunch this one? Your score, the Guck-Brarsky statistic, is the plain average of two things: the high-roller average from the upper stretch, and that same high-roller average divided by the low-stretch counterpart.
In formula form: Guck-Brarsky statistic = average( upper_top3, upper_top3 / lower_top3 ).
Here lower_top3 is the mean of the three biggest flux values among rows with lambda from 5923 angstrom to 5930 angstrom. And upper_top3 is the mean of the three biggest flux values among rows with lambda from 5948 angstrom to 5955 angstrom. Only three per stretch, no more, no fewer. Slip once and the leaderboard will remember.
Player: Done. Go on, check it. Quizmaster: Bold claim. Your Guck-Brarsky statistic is 1.73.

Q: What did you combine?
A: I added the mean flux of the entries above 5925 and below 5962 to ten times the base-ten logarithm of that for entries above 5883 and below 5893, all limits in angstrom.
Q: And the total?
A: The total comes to 6.2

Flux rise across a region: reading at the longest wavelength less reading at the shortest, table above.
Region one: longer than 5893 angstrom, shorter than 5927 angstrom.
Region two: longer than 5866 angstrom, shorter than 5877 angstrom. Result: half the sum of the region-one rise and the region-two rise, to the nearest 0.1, 0.4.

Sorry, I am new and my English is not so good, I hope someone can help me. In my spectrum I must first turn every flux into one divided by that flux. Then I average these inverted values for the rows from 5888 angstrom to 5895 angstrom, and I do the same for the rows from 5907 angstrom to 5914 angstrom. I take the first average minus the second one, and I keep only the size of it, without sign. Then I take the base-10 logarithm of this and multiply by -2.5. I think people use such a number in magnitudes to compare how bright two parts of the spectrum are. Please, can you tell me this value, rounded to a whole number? 6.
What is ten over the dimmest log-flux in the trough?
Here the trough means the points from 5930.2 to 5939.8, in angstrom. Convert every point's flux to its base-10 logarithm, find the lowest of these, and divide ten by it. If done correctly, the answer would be 30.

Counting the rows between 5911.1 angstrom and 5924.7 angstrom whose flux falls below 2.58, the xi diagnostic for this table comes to 5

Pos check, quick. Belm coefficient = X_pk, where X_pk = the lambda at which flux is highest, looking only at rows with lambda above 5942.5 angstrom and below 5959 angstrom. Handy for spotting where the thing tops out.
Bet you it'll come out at 5945.92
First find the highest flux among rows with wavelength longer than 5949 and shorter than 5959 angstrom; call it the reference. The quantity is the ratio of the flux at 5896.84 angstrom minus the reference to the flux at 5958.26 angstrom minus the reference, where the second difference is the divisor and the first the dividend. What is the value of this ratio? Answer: 2.1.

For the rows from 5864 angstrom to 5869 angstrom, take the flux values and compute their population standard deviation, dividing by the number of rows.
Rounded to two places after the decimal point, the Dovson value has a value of 0.41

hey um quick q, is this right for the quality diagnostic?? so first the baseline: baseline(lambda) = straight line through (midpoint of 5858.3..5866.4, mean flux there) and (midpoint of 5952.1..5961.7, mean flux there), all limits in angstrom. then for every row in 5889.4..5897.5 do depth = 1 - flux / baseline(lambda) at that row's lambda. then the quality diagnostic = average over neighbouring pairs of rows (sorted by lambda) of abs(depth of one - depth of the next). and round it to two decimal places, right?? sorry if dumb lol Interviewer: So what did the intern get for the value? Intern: 0.17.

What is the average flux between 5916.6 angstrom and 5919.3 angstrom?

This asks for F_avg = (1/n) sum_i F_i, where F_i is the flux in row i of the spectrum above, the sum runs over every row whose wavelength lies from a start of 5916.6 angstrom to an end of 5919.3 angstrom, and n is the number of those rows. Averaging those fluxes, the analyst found 2.64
